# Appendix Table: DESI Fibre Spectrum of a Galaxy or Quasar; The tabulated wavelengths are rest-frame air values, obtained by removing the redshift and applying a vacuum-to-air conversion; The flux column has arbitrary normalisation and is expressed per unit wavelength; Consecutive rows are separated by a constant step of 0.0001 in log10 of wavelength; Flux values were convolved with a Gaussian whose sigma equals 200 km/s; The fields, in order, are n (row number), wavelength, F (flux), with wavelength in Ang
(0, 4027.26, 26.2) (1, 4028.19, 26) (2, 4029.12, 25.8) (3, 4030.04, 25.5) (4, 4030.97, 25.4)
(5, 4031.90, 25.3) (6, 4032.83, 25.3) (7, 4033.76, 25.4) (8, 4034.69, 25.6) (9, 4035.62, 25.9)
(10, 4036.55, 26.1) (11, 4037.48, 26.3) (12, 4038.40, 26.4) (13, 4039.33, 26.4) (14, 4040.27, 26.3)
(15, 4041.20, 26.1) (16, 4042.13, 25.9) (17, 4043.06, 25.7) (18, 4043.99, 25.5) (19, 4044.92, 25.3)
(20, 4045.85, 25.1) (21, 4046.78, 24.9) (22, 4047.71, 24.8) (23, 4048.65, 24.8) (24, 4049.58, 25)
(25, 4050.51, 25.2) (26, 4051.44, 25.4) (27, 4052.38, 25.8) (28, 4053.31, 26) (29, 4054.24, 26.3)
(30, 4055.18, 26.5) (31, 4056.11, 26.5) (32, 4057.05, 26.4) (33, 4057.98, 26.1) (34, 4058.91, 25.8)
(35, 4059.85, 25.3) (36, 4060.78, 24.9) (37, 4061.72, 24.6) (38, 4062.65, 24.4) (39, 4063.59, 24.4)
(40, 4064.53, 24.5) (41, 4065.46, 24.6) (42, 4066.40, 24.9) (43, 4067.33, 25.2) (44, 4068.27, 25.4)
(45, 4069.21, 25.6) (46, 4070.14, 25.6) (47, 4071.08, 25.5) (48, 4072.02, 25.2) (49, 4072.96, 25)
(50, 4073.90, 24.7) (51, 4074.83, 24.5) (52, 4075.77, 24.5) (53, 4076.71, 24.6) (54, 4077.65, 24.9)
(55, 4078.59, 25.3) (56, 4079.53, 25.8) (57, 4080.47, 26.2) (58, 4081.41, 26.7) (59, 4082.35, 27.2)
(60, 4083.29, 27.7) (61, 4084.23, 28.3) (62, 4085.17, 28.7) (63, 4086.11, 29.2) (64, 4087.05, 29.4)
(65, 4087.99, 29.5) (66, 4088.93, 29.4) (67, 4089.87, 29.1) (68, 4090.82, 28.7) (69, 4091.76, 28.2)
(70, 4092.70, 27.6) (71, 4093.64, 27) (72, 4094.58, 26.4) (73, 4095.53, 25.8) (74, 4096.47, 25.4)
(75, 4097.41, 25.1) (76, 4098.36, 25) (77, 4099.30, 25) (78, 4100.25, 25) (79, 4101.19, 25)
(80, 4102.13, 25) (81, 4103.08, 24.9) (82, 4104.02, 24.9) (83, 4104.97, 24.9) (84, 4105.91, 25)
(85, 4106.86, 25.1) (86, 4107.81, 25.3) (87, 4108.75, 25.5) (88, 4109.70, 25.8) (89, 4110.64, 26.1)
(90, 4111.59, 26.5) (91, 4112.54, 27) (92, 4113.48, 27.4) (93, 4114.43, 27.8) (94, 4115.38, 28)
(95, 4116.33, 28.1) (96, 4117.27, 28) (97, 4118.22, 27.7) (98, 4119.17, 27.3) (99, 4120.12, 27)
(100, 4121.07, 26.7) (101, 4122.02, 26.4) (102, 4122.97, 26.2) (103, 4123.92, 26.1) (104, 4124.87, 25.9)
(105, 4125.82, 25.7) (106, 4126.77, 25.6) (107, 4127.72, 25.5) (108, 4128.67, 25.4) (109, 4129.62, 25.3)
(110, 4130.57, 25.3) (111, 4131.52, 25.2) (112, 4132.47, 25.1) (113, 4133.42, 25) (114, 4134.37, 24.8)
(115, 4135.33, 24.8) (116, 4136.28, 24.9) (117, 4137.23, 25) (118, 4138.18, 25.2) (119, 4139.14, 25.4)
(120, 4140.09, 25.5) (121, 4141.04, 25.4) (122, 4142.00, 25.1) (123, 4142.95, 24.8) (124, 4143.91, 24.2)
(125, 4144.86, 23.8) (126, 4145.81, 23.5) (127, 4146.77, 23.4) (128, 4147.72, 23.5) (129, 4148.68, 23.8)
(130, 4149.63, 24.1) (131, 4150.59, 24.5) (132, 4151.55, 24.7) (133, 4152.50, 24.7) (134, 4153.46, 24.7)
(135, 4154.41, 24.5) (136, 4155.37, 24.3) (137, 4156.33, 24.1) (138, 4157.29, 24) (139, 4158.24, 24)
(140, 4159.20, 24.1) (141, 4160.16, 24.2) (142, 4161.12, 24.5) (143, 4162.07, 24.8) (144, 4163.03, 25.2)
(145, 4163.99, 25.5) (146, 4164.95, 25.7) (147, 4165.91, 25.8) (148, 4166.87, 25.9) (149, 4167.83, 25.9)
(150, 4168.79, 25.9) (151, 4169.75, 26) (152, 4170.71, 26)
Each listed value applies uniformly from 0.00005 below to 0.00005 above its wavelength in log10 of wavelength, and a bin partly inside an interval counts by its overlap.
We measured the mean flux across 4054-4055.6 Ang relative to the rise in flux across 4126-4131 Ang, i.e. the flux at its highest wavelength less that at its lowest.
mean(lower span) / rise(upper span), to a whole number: -88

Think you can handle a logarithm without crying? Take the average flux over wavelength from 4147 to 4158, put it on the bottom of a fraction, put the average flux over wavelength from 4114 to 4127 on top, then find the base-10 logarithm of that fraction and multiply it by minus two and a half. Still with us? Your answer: -0.11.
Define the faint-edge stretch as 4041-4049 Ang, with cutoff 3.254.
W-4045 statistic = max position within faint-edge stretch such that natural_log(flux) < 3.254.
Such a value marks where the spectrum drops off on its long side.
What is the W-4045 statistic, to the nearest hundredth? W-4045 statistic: 4048.65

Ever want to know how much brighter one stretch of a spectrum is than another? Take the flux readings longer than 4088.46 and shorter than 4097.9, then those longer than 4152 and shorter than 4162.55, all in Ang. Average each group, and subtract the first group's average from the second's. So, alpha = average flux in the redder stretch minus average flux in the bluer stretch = -2.9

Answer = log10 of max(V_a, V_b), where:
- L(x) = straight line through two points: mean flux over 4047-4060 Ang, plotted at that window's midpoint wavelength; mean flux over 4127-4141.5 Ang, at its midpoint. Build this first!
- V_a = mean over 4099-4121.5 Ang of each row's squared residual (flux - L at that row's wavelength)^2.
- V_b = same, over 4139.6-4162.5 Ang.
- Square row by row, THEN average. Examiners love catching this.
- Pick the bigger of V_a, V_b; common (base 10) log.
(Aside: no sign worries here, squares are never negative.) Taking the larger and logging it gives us 0.35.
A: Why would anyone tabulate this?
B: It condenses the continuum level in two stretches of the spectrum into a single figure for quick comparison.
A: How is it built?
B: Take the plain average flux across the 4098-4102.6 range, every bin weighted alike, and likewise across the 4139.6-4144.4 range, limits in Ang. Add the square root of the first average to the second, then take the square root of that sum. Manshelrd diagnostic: 5.48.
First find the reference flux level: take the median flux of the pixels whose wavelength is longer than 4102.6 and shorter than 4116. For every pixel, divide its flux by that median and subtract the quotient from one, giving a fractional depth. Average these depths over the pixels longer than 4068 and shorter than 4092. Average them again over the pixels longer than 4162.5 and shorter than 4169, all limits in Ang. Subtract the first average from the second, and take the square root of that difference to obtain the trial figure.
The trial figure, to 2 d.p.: 0.20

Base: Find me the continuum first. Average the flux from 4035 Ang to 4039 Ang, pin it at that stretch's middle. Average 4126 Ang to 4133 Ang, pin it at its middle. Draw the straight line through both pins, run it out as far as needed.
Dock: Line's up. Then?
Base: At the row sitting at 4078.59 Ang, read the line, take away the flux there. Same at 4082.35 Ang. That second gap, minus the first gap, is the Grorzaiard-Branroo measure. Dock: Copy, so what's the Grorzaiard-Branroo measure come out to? -1.9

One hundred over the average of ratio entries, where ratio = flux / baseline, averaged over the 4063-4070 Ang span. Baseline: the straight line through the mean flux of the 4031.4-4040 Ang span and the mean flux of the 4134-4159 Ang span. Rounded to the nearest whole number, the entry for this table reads 102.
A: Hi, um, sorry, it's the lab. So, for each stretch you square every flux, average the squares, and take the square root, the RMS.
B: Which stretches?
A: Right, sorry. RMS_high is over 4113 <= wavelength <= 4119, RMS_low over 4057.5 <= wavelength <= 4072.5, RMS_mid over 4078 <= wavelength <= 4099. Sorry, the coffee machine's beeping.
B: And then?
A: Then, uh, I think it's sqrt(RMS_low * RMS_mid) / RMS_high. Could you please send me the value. 0.94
